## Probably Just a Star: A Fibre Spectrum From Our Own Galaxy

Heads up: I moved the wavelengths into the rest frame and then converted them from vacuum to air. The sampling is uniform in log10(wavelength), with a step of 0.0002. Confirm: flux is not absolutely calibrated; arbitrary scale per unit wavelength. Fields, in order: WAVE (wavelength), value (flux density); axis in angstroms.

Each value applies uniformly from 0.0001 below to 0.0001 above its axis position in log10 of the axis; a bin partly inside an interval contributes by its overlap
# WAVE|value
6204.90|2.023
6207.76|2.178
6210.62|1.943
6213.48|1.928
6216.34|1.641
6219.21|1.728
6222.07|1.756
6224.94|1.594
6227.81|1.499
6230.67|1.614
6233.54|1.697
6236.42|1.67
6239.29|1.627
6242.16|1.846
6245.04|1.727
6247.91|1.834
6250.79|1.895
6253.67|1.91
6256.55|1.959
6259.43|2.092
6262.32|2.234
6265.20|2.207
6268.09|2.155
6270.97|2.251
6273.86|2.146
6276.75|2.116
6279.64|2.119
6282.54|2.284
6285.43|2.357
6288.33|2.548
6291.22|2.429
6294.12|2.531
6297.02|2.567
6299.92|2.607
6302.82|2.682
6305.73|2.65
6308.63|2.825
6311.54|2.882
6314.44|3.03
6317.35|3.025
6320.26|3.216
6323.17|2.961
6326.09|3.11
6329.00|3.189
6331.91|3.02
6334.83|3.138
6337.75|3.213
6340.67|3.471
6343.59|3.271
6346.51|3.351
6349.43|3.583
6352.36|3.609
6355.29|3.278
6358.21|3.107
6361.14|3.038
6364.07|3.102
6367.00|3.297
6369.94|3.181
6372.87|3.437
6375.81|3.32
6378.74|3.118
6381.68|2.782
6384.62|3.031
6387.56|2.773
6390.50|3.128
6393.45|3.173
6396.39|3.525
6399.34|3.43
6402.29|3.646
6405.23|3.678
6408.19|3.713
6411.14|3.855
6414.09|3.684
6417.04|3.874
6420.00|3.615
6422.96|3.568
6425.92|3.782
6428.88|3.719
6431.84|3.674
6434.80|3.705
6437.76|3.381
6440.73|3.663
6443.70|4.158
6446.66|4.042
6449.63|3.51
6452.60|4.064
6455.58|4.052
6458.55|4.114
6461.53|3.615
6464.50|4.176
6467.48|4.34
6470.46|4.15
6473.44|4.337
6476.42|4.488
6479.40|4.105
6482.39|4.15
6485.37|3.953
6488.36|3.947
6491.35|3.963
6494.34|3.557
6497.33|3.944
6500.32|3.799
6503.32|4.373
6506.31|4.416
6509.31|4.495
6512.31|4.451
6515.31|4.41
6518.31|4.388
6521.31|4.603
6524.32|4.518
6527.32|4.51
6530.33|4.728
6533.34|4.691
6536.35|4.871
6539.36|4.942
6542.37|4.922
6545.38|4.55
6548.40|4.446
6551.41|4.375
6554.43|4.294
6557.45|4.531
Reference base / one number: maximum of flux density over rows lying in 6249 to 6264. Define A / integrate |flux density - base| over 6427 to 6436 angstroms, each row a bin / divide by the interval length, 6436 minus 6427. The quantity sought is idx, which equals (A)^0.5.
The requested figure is 1.21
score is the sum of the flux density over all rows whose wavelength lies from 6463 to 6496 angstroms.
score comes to 45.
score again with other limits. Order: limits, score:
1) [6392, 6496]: 134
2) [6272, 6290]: 14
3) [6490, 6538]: 70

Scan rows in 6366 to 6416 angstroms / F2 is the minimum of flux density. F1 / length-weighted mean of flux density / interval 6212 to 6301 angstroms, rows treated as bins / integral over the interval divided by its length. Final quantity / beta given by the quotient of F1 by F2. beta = 0.7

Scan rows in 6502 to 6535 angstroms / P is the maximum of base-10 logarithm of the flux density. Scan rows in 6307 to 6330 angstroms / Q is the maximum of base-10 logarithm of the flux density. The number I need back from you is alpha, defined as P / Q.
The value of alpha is 1.33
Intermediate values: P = 0.67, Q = 0.51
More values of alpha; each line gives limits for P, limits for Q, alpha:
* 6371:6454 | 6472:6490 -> 0.95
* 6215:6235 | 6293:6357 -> 0.44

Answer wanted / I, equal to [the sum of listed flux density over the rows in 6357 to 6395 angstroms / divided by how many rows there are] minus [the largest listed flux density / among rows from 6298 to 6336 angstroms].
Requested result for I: -0.1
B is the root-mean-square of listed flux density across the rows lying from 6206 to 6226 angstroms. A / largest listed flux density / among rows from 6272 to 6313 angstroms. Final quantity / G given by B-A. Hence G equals -1.0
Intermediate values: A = 2.882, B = 1.8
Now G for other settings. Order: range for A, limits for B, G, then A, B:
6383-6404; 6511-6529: 0.8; 3.646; 4.5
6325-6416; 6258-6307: -1.5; 3.855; 2.4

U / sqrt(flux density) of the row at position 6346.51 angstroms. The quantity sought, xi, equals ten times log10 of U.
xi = 2.6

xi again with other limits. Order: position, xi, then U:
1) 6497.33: 3.0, 2.0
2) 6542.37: 3.5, 2.2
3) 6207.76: 1.7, 1.5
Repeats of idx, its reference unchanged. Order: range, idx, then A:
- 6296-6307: 0.63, 0.4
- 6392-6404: 1.10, 1.2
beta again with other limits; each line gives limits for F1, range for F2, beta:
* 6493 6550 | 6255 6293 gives 2.3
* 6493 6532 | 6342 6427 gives 1.6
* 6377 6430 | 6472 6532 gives 1.0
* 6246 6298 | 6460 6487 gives 0.6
